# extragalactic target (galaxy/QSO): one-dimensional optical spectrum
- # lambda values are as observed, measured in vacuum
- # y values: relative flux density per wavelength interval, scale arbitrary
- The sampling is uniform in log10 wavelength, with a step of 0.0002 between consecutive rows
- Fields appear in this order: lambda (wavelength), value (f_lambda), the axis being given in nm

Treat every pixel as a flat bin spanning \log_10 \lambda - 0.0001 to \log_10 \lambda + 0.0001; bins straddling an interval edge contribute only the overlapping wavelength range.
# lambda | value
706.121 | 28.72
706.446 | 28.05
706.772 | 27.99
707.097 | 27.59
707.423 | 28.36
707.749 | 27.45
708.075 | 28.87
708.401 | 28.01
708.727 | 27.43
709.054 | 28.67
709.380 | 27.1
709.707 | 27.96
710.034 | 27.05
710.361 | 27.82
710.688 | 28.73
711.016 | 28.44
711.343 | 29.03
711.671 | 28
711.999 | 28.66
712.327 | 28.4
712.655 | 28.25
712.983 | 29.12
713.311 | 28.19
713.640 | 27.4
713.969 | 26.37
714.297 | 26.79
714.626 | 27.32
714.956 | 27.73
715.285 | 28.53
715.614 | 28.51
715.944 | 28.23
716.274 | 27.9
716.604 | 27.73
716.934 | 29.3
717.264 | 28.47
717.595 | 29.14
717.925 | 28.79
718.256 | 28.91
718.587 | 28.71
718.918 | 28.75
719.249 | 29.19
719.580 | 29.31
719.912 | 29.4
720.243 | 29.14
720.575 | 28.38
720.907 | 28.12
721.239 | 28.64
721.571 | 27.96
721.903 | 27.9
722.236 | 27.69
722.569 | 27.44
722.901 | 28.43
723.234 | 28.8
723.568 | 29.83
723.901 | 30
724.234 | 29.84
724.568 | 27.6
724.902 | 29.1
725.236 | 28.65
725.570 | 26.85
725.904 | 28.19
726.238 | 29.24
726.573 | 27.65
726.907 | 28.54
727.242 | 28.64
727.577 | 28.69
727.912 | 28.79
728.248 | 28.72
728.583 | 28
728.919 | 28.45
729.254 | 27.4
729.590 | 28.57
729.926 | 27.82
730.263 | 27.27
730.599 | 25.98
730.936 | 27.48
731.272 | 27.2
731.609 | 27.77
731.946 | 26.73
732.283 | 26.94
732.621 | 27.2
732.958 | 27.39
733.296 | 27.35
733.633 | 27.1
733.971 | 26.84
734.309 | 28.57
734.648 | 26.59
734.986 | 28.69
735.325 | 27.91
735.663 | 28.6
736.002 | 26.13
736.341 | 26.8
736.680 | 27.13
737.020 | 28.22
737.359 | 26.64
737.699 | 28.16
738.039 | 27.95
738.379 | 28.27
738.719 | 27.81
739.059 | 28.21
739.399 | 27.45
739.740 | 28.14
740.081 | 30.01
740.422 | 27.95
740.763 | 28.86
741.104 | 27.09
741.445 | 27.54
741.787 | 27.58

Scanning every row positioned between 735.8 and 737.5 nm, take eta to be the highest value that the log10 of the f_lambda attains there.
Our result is 1.45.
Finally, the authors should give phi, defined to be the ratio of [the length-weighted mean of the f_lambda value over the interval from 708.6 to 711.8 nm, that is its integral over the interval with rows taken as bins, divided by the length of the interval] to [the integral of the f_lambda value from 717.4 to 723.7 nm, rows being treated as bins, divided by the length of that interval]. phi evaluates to 0.98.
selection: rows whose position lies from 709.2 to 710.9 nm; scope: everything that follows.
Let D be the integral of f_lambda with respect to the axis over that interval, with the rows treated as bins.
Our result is 47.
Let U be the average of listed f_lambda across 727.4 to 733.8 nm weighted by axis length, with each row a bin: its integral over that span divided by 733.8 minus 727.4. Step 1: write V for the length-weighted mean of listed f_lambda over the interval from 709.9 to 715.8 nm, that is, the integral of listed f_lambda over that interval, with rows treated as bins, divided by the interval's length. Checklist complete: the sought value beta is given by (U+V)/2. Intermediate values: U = 27.6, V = 28.0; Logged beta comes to 27.8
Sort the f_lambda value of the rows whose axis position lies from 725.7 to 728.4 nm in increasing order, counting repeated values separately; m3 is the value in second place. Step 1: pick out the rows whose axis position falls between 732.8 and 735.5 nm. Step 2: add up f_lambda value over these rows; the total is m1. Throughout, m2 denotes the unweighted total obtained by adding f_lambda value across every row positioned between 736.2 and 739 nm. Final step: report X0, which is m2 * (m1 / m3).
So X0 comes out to 1728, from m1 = 220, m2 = 221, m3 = 28.19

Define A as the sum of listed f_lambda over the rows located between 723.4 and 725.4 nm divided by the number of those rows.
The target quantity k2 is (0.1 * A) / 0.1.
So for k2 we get 29.2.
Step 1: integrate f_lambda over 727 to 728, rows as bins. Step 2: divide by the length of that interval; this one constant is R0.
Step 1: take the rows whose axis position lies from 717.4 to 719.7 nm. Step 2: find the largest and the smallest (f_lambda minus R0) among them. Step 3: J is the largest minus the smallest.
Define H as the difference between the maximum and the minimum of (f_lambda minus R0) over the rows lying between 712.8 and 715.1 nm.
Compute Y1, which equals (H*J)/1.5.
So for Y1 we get 1.1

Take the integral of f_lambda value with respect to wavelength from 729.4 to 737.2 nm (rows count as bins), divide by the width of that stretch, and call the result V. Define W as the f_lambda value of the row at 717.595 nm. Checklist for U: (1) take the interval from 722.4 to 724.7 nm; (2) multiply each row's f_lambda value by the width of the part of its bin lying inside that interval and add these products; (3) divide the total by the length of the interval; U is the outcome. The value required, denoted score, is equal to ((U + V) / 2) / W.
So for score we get 0.97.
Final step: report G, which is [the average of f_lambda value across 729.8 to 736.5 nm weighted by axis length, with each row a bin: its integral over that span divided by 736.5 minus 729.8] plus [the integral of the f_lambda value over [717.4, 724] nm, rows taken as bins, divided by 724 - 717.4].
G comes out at 56.0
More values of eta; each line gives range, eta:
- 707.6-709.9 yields 1.46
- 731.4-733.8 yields 1.44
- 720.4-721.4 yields 1.46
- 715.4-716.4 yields 1.45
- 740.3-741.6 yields 1.46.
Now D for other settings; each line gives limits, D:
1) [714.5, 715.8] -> 36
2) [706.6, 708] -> 39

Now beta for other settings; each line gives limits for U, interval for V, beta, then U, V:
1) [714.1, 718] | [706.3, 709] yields 28.1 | 28.2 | 28.0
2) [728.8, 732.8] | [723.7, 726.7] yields 28.0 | 27.4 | 28.6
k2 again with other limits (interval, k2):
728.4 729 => 28.2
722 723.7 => 28.4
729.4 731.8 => 27.4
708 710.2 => 27.9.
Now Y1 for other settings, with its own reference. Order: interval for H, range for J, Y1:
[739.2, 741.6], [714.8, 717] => 3.1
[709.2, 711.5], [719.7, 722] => 2.0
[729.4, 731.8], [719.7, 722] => 2.6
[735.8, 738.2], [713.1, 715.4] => 3.0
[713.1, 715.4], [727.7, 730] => 2.0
